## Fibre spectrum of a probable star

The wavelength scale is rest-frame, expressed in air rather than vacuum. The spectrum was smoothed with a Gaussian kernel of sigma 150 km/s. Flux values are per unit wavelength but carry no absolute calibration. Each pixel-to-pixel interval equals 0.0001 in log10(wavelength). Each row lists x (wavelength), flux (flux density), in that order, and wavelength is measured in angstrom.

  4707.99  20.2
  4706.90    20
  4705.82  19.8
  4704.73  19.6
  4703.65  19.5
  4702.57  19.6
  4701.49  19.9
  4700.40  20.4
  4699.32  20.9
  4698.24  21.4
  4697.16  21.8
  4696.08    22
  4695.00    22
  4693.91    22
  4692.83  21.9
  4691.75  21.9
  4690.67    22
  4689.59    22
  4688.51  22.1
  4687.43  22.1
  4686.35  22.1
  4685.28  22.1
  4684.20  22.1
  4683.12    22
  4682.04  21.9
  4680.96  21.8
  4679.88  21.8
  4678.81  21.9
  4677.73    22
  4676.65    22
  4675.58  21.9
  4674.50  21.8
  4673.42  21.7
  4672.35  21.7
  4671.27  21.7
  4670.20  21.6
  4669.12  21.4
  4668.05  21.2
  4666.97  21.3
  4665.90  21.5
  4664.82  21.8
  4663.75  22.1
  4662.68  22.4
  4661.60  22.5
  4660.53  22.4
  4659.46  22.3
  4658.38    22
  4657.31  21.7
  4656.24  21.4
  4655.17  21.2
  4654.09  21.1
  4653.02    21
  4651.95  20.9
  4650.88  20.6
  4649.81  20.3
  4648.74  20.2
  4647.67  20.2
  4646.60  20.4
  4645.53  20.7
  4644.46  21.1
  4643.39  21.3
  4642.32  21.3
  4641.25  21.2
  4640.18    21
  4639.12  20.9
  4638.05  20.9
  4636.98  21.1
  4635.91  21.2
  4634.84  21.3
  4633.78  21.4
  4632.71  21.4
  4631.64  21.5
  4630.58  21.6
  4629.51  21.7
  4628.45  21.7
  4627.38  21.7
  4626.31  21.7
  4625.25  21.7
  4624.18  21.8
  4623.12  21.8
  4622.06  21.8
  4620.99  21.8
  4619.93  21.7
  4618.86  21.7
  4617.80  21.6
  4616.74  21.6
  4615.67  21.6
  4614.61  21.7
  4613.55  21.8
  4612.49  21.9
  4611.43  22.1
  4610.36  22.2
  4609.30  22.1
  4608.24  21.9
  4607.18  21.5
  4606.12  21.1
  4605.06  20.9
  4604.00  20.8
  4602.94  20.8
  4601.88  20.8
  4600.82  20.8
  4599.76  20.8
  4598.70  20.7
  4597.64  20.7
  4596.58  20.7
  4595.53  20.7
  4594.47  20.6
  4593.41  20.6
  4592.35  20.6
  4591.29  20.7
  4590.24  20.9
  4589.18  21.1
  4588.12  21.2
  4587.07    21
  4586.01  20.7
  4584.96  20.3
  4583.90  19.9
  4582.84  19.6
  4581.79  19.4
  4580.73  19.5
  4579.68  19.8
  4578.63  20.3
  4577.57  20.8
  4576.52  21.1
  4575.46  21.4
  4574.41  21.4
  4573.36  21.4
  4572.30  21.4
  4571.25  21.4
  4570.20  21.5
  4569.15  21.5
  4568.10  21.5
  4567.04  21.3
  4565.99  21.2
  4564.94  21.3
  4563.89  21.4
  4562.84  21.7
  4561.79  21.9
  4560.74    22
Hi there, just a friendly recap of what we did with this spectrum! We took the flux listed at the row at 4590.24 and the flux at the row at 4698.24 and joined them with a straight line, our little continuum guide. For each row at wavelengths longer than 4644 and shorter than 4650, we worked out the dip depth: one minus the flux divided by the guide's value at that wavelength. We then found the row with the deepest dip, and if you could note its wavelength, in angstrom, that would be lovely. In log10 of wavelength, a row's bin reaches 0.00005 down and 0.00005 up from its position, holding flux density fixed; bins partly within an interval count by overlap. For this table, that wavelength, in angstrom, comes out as 4648.74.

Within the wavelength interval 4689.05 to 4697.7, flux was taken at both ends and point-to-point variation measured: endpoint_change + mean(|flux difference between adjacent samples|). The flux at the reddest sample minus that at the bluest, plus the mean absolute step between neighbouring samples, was -0.1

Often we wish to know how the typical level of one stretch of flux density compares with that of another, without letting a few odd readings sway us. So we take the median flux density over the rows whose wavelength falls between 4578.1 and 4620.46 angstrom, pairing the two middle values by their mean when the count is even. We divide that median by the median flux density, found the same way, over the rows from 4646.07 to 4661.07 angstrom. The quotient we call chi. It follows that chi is 0.99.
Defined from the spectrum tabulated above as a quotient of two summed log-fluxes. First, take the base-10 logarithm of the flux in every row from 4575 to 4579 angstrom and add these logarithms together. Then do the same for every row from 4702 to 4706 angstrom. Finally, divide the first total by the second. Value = 1.021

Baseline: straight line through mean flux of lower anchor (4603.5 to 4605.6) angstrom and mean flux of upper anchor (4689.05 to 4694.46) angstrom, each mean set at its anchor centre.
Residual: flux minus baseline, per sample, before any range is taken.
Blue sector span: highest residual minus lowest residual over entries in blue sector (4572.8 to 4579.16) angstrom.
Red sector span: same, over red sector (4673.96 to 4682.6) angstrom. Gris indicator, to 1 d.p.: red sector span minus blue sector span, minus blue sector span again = -2.1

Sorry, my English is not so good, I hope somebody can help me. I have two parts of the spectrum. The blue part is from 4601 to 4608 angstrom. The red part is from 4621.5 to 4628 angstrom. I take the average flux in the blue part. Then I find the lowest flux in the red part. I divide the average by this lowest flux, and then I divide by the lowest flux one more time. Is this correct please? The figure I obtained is 0.0446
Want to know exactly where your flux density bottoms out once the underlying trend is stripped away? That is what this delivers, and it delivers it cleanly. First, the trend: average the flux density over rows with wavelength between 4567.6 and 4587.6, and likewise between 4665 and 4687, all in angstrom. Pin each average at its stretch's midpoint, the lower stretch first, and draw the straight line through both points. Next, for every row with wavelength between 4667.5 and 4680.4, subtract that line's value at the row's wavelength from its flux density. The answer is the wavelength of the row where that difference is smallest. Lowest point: 4668.05 angstrom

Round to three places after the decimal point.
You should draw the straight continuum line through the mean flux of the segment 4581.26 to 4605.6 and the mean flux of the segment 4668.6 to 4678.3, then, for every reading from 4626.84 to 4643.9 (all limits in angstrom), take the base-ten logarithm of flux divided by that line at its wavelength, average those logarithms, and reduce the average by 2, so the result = -1.998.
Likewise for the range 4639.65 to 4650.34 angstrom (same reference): -2.012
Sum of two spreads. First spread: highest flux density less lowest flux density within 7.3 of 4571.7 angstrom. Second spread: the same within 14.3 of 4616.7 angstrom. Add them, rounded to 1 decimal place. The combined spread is 2.6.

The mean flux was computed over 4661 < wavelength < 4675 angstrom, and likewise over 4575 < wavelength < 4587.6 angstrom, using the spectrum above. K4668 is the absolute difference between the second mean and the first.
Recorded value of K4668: 1.4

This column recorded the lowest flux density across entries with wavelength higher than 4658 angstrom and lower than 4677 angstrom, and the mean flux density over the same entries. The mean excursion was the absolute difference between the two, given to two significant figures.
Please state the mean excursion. 0.65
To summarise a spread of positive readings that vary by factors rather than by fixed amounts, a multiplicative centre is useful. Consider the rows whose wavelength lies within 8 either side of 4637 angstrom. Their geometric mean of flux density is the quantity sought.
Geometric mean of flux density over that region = 21.3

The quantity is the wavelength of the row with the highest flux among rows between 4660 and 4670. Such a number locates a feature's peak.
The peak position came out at 4661.60 angstrom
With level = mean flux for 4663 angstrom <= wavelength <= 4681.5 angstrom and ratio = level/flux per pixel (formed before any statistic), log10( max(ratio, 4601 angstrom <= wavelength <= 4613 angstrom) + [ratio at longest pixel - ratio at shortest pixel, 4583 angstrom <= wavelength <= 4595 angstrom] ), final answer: 0.003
